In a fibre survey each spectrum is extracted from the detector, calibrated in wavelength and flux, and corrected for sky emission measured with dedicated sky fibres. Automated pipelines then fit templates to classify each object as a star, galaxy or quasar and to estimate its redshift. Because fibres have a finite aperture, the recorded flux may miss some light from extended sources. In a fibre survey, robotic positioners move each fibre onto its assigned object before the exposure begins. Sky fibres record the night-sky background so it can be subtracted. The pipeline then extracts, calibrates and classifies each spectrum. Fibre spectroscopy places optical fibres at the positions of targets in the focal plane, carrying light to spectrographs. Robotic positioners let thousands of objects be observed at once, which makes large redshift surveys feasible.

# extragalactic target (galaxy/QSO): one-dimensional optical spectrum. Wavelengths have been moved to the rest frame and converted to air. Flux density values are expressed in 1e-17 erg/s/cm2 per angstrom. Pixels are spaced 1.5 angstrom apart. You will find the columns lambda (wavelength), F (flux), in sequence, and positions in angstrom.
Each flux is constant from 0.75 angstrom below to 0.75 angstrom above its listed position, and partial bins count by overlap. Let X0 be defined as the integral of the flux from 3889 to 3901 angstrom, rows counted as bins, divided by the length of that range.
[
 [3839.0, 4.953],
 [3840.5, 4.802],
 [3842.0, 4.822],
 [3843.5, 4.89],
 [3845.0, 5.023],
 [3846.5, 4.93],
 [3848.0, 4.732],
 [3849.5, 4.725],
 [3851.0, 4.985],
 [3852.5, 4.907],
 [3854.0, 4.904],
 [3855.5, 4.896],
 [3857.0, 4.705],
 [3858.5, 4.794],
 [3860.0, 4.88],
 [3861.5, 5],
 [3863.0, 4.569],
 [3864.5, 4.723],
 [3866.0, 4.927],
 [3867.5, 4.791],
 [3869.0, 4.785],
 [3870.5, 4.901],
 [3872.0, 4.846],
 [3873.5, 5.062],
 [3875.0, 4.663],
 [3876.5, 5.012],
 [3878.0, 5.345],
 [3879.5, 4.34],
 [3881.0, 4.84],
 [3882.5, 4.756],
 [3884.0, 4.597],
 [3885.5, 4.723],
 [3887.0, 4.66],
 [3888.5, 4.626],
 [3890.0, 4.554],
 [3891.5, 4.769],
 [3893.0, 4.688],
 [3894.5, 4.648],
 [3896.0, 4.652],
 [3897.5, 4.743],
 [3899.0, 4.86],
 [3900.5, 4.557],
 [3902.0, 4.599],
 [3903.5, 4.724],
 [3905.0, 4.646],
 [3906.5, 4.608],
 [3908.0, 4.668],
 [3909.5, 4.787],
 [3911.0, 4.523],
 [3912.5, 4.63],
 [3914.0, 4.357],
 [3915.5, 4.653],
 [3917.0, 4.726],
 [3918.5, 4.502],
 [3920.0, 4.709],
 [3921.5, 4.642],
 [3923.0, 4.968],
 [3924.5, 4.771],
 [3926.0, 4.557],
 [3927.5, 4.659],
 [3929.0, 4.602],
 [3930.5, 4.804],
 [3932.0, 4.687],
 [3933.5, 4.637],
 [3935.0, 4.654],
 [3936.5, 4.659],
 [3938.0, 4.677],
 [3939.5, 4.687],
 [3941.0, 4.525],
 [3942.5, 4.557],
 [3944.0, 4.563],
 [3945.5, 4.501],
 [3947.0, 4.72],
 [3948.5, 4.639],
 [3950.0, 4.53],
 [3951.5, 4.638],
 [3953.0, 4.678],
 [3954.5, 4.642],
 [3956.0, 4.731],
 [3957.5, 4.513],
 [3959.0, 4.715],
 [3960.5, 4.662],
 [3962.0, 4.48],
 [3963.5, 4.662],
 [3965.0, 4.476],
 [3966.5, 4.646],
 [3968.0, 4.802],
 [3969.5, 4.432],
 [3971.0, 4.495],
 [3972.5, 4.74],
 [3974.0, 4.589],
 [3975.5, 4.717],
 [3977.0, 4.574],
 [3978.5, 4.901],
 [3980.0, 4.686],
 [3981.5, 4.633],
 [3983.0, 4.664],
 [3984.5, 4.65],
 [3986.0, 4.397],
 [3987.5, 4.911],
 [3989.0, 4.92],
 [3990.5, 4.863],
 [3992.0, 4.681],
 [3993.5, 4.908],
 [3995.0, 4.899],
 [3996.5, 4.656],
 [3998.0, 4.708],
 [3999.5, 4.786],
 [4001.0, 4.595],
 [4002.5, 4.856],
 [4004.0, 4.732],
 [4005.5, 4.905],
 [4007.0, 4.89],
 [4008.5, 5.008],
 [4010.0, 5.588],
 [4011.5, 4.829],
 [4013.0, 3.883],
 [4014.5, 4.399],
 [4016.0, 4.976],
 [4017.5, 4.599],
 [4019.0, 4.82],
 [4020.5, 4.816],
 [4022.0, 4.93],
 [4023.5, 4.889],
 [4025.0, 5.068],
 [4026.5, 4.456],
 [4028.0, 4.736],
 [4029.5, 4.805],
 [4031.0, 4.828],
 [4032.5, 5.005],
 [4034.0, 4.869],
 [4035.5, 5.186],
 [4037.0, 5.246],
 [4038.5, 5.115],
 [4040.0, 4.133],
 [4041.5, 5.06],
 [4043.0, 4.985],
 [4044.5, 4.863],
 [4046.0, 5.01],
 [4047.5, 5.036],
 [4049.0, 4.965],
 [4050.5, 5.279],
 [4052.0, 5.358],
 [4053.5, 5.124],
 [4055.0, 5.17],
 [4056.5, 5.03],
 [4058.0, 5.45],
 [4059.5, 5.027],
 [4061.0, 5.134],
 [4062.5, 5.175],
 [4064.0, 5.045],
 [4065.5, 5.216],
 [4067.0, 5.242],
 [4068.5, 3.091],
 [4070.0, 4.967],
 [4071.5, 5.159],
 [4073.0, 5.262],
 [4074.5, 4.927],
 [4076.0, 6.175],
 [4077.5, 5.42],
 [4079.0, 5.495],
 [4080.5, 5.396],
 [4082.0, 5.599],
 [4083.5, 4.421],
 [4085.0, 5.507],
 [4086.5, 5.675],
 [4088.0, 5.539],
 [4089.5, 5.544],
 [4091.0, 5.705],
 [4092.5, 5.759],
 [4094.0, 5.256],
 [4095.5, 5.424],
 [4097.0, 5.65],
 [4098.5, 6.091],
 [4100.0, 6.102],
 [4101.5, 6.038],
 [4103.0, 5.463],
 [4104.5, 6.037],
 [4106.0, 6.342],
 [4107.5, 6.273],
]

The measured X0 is 4.69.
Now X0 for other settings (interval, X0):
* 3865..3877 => 4.87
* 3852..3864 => 4.83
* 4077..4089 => 5.38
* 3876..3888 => 4.78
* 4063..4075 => 4.87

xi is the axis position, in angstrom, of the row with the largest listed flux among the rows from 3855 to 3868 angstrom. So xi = 3861.5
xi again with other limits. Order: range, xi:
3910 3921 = 3917.0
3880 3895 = 3881.0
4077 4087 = 4086.5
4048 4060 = 4058.0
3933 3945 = 3939.5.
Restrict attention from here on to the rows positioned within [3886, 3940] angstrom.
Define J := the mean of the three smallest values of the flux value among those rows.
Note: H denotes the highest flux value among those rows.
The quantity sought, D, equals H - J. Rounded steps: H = 4.968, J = 4.46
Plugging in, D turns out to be 0.51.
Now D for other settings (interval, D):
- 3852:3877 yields 0.42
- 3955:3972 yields 0.34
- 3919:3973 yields 0.51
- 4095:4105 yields 0.59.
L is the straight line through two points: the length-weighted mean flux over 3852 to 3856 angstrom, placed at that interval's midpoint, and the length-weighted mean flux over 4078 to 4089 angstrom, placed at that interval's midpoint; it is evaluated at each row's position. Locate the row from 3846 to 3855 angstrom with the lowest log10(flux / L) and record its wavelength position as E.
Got 3849.5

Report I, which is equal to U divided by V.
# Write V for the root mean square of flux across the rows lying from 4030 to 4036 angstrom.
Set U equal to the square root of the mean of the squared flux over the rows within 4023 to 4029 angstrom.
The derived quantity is 0.96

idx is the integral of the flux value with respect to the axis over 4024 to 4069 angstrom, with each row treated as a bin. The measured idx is 224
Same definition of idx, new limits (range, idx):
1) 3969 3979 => 46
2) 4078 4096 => 98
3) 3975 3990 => 71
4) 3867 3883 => 78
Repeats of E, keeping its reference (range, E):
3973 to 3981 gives 3977.0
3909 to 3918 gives 3914.0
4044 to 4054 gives 4044.5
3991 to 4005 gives 4001.0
